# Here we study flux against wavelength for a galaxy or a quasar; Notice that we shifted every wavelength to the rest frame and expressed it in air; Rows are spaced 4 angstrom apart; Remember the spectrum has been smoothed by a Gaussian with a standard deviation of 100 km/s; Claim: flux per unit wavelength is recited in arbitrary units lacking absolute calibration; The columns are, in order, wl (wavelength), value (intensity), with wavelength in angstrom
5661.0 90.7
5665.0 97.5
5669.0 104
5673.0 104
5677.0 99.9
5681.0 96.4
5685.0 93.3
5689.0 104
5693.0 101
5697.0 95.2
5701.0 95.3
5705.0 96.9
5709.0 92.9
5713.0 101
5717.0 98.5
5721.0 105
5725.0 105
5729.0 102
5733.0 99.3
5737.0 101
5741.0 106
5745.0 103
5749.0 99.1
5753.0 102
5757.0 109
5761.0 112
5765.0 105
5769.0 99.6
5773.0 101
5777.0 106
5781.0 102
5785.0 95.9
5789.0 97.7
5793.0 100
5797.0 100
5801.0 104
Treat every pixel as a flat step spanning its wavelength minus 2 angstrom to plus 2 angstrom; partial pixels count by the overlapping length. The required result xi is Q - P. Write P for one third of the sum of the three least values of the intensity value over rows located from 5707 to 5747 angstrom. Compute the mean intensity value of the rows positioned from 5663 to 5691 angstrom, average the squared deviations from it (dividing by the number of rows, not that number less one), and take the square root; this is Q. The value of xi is -92.9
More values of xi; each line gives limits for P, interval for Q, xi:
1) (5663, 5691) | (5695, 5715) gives -93.0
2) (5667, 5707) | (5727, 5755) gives -92.4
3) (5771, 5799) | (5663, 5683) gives -94.7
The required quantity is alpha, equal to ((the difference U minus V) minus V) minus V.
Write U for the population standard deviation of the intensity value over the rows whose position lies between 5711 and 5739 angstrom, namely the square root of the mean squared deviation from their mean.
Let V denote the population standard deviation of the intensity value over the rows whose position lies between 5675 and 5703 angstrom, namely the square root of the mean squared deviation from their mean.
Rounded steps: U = 2.4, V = 3.6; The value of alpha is -8.3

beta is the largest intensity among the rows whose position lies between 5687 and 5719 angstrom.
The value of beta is 104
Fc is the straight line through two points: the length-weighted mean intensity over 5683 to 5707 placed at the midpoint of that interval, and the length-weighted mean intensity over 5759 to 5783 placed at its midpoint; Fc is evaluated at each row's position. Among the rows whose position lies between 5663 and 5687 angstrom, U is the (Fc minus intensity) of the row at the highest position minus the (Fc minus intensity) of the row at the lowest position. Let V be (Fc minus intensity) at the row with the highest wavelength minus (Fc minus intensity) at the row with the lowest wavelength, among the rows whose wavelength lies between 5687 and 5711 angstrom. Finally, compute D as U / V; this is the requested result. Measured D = 0.5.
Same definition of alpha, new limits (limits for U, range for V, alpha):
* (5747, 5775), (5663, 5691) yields -7.4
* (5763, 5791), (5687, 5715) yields -7.7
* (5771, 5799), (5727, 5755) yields -3.6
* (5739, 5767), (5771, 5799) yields -4.9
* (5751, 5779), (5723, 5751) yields -3.2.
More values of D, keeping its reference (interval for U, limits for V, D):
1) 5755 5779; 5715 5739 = -6.3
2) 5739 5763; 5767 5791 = -1.2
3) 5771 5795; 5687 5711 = 0.2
